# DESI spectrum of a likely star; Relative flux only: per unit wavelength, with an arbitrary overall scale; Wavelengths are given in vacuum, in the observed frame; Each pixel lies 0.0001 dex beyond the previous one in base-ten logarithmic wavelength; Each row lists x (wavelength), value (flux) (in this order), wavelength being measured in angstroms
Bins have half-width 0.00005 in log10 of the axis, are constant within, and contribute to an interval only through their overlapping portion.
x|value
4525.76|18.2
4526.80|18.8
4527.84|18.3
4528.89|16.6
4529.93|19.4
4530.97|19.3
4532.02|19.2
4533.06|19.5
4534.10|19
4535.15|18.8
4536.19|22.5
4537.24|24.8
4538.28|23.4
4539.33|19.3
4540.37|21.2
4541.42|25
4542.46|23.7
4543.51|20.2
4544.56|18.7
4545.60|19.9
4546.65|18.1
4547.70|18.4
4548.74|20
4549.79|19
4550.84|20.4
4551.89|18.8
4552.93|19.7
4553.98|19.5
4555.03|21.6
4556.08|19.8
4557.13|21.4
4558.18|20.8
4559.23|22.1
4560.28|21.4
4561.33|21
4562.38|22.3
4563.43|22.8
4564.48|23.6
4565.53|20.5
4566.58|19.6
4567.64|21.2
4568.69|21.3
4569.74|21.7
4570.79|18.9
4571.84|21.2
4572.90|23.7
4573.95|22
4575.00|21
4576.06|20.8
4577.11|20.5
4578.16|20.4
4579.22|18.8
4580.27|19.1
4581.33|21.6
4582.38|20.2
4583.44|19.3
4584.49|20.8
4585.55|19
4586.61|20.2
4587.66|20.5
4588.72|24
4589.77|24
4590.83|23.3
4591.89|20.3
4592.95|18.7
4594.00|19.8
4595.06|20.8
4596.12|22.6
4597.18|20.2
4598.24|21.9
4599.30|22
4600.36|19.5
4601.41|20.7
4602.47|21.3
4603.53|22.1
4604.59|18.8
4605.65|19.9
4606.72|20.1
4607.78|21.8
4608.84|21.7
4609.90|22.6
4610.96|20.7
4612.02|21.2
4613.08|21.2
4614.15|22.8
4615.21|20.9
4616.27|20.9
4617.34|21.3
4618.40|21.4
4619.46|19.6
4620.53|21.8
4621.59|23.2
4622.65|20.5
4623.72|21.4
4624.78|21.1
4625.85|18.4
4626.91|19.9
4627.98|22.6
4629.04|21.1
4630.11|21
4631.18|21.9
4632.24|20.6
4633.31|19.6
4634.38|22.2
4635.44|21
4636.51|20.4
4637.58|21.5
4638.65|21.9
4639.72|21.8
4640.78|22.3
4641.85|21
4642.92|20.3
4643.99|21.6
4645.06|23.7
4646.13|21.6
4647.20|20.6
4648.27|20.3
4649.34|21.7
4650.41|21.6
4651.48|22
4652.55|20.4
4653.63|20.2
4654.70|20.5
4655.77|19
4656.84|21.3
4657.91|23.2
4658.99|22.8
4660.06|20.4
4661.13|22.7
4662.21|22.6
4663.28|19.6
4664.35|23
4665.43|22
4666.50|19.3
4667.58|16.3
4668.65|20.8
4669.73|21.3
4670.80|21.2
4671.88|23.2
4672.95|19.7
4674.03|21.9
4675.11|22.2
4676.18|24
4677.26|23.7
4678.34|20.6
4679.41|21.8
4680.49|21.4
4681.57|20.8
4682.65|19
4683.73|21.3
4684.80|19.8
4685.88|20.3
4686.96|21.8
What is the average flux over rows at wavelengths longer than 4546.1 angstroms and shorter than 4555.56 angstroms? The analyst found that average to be 19.5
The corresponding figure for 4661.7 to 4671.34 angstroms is 20.7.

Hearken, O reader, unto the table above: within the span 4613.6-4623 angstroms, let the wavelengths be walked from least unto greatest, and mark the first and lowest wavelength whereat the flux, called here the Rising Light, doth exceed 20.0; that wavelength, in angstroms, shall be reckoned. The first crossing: 4614.15 angstroms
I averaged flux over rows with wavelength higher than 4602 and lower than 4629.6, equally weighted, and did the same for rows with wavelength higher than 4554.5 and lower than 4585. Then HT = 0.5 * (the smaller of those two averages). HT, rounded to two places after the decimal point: 10.51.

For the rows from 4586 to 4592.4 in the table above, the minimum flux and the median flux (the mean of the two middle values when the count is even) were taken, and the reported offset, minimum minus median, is -1.7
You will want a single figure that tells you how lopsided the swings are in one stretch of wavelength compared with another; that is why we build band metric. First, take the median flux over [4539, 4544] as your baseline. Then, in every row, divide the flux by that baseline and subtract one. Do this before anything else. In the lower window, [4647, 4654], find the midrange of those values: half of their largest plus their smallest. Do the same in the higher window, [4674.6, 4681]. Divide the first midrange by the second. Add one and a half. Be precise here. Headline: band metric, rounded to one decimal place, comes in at 1.4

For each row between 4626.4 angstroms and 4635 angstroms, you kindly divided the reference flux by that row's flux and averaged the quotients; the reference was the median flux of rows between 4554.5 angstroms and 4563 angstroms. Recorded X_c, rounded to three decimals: 1.016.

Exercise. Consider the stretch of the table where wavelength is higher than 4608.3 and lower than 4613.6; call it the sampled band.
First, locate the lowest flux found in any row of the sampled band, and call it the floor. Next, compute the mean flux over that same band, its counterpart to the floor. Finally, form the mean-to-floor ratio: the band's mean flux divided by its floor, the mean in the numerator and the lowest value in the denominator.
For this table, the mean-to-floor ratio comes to 1.04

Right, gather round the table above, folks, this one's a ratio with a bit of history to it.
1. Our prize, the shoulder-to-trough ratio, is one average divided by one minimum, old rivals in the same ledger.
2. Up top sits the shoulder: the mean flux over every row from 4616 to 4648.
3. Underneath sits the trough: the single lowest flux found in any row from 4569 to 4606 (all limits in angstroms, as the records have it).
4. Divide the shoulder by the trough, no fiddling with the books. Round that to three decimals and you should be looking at 1.134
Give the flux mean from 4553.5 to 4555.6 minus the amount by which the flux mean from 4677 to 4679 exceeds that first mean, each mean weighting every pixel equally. 19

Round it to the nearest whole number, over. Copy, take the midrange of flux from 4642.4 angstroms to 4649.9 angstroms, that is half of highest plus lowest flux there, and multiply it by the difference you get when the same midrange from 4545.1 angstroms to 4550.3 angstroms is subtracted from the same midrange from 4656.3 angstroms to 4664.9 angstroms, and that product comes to 52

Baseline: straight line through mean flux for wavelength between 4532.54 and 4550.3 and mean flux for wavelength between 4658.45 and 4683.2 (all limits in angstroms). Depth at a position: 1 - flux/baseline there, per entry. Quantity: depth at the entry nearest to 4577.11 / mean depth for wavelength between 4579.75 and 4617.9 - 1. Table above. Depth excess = -12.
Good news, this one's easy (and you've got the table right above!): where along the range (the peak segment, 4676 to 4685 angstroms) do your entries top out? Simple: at 4676.18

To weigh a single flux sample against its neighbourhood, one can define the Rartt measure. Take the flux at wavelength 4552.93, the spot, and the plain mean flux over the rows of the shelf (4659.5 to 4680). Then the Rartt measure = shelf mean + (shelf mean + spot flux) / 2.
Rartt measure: 41.9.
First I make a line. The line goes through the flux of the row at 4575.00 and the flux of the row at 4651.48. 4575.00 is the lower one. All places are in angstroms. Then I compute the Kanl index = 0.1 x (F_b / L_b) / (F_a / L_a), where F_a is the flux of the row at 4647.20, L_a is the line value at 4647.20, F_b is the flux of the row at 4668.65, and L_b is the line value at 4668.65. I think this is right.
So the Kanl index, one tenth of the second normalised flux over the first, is 0.100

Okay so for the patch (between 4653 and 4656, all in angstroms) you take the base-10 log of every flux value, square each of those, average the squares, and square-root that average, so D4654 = 1.30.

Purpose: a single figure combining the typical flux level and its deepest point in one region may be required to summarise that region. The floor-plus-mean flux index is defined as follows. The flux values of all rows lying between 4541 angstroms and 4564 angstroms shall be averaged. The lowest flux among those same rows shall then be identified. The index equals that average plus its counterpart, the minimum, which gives 38.8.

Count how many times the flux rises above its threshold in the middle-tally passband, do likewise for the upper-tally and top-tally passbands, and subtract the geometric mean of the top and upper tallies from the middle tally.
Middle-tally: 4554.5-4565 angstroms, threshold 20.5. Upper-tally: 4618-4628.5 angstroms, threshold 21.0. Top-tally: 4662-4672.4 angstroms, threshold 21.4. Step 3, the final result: 4.1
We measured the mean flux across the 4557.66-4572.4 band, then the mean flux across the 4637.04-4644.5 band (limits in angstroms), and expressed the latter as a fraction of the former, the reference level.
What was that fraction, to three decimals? 1.008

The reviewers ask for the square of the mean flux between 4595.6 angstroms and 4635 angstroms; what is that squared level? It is 445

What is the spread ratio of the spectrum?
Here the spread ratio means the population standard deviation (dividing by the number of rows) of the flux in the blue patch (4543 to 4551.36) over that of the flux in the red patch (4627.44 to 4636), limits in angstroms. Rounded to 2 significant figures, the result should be 0.93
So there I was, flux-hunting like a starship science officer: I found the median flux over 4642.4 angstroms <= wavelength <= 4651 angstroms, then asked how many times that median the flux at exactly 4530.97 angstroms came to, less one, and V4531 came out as -0.11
